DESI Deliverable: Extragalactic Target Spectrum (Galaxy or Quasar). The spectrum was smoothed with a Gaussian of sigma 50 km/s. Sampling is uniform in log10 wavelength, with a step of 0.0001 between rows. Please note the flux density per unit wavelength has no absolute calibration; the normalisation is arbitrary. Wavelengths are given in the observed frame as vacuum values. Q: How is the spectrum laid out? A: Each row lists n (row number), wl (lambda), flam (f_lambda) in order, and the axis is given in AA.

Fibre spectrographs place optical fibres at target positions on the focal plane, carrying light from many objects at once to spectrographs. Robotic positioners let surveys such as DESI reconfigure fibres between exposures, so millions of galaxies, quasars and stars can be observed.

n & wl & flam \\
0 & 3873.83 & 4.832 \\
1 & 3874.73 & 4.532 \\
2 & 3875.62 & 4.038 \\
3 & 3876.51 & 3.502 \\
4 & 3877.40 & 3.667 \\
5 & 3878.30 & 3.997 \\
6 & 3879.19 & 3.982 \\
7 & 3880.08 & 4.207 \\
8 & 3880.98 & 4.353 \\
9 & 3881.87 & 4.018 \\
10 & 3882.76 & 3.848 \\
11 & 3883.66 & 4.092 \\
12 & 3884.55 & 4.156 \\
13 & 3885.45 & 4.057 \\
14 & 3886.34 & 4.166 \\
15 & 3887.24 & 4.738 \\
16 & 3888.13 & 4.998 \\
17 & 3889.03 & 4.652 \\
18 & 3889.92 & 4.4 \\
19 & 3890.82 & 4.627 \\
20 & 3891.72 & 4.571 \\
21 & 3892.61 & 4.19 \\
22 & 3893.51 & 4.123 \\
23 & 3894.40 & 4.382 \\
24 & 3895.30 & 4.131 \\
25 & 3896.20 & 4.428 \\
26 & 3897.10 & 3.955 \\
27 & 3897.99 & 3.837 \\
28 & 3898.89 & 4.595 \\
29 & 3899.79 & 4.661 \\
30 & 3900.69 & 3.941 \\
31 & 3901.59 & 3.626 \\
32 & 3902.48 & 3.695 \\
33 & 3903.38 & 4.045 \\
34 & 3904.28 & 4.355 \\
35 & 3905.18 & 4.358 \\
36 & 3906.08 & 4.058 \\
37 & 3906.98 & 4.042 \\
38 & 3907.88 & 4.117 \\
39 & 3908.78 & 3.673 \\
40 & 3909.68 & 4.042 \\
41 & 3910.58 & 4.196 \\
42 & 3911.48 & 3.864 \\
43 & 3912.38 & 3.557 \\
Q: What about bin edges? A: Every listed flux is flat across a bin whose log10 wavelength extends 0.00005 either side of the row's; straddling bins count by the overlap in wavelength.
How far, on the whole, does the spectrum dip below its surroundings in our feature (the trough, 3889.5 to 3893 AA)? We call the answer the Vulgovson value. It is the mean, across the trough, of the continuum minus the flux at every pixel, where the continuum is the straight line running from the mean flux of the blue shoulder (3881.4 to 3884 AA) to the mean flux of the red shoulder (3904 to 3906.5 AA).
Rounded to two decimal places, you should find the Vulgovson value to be -0.36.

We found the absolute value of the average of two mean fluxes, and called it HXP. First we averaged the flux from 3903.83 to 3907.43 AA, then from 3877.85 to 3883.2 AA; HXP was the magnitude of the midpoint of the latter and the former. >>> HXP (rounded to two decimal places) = 4.14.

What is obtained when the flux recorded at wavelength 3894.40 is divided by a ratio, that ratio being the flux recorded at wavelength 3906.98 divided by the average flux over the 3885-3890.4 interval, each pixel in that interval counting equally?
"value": 4.88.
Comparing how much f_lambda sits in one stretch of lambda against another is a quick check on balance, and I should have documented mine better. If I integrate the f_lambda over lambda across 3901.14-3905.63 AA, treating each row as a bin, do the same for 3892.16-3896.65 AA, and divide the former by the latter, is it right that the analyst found 0.95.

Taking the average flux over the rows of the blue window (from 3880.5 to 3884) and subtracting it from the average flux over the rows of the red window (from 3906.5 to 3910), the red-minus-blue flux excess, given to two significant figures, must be -0.11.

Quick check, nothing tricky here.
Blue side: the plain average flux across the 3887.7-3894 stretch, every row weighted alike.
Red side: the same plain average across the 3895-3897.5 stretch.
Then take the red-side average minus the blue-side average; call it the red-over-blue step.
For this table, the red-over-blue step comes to -0.34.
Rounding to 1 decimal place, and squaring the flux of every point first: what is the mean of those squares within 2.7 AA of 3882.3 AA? 16.9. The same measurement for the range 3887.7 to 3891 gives 21.8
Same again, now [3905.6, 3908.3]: 16.6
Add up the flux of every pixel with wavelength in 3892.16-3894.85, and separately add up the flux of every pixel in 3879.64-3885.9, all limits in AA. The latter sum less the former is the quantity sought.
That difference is 16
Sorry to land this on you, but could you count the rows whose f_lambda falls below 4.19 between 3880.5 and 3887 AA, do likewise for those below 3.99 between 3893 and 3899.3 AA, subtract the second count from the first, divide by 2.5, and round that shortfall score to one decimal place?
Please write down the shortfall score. 1.6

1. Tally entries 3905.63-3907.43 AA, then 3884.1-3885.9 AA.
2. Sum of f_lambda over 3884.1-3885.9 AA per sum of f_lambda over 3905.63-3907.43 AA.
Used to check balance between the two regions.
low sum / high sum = 1.01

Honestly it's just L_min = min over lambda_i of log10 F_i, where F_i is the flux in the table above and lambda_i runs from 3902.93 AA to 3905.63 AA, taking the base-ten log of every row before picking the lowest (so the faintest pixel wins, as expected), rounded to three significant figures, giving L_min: 0.607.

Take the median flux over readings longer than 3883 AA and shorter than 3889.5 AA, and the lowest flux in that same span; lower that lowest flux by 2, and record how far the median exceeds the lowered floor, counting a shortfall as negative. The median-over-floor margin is 2.11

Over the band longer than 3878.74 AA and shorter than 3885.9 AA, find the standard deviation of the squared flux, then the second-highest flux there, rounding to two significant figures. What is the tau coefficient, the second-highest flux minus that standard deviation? 3.0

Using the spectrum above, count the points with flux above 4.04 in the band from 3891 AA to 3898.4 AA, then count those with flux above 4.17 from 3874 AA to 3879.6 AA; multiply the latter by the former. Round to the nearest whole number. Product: 6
